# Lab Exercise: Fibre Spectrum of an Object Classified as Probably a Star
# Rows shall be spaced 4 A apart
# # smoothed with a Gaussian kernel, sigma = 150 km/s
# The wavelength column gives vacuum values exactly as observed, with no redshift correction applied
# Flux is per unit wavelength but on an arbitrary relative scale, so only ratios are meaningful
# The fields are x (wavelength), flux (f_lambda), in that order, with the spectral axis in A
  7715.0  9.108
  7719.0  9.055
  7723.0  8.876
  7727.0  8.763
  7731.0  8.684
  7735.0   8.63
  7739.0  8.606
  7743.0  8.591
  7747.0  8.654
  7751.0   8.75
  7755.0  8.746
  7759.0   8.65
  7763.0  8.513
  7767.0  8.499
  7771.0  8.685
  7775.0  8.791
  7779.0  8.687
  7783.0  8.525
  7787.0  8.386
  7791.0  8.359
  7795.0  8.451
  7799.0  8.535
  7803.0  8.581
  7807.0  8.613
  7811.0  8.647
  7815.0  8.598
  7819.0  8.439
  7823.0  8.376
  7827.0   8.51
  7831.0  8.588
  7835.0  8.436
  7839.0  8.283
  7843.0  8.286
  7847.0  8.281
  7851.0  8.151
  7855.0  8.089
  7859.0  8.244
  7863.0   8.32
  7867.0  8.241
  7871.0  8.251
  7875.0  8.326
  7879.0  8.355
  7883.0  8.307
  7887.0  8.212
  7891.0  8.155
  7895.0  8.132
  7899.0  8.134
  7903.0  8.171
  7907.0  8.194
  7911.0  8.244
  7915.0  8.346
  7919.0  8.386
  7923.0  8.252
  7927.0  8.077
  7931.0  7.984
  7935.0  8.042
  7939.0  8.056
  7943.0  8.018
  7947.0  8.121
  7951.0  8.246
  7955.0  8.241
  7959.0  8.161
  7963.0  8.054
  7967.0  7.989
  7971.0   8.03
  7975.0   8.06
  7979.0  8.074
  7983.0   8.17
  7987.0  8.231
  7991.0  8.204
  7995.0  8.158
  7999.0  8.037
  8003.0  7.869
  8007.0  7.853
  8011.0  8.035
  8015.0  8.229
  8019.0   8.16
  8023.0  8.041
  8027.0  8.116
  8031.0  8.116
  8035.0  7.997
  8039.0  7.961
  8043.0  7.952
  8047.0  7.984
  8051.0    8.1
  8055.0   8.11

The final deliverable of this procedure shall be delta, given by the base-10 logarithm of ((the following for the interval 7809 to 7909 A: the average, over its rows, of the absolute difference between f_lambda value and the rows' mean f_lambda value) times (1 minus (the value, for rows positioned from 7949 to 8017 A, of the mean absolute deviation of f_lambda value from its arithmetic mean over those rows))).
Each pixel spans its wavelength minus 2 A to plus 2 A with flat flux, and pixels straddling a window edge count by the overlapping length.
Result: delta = -0.97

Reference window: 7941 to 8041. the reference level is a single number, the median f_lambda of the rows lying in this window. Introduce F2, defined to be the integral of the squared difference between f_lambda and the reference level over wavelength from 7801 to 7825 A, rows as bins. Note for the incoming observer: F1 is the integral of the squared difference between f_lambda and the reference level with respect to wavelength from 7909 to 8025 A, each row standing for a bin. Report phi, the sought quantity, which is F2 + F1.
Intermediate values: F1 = 2.0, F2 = 5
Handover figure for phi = 8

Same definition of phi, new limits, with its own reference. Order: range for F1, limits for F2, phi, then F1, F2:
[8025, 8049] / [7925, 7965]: 1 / 0.2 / 0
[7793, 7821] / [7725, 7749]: 15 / 6.6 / 8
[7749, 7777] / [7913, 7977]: 11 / 10.0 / 1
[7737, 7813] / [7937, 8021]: 23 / 21.5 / 1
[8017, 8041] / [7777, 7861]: 13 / 0.1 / 13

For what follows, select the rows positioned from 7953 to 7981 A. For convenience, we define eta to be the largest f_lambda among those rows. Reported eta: 8.241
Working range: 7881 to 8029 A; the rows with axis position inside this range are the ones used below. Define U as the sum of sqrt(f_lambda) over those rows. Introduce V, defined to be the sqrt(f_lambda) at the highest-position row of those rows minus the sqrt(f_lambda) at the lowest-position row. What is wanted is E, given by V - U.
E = -106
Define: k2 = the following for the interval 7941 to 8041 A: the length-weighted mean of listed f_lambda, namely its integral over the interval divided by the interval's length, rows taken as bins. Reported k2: 8.09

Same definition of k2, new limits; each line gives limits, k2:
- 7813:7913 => 8.29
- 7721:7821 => 8.61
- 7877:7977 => 8.16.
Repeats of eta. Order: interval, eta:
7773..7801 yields 8.791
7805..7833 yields 8.647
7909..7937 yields 8.386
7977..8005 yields 8.231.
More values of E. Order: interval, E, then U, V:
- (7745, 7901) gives -113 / 113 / -0.09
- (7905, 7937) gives -23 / 23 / -0.03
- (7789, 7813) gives -17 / 18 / 0.05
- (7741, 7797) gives -41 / 41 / -0.02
